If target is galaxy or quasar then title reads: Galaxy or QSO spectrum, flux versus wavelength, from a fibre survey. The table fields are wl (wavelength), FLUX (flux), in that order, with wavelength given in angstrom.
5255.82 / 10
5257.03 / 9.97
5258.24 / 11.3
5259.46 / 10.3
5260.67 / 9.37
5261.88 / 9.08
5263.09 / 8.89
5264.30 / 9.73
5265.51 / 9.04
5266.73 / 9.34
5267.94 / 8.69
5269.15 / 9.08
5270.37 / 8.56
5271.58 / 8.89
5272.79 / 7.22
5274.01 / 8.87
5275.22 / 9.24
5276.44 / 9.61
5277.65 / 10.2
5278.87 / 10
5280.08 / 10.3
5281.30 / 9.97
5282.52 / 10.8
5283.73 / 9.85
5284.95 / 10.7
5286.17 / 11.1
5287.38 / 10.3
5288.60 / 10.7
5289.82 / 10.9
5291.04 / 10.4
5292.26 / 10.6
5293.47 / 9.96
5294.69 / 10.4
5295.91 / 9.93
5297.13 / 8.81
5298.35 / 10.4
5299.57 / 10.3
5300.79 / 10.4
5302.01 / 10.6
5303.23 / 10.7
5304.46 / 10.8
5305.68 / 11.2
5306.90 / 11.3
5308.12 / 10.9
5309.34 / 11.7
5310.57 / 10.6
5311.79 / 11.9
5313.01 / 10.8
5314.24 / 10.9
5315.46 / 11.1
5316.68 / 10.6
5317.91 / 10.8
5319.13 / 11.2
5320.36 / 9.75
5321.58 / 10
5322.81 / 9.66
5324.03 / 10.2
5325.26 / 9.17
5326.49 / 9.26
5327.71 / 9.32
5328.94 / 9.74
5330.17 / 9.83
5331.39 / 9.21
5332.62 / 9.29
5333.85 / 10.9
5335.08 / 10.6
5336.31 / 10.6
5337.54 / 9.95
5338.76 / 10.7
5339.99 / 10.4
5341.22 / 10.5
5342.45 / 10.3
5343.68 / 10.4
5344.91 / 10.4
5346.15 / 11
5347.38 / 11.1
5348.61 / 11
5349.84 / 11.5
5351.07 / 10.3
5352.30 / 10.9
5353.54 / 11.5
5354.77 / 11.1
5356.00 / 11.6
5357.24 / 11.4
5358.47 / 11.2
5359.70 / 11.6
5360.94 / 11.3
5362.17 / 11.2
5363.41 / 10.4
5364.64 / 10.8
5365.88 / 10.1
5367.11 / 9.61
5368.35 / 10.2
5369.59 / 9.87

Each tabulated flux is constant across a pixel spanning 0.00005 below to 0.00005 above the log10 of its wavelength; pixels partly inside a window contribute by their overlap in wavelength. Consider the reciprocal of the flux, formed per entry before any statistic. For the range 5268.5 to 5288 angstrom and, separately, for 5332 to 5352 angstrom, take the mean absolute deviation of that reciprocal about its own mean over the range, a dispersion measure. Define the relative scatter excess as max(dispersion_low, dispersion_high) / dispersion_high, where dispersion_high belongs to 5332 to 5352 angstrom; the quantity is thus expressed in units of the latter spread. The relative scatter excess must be 2.7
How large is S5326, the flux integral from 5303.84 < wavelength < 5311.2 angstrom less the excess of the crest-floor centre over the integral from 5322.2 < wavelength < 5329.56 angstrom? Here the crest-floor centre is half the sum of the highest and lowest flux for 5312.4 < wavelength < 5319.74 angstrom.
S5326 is 141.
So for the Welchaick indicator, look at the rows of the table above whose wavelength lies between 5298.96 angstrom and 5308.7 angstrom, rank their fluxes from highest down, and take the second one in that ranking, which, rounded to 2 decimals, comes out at 11.20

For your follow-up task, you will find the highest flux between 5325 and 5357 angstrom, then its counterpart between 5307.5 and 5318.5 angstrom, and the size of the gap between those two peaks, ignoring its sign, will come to 0.30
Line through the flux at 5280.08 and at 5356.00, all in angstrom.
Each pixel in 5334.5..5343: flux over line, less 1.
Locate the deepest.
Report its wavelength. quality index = 5337.54 angstrom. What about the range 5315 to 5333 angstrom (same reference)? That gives 5331.39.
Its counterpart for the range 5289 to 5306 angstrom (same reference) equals 5297.13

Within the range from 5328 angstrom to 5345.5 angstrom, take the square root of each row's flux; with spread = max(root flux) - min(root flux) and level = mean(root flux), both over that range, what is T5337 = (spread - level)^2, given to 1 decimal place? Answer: 8.6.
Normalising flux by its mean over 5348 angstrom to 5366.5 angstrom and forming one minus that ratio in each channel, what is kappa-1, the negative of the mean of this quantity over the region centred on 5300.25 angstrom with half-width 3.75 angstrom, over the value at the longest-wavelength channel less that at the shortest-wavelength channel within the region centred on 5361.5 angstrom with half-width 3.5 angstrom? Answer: -2.1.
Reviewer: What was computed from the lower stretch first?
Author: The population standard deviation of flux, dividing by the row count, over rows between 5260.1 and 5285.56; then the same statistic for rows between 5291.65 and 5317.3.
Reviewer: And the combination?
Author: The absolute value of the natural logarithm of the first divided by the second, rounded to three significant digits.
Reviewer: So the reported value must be 0.225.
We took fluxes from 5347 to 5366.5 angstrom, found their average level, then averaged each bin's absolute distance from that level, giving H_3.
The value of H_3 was 0.36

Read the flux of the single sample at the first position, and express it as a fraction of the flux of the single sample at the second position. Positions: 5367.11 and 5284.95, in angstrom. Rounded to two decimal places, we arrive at 0.90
